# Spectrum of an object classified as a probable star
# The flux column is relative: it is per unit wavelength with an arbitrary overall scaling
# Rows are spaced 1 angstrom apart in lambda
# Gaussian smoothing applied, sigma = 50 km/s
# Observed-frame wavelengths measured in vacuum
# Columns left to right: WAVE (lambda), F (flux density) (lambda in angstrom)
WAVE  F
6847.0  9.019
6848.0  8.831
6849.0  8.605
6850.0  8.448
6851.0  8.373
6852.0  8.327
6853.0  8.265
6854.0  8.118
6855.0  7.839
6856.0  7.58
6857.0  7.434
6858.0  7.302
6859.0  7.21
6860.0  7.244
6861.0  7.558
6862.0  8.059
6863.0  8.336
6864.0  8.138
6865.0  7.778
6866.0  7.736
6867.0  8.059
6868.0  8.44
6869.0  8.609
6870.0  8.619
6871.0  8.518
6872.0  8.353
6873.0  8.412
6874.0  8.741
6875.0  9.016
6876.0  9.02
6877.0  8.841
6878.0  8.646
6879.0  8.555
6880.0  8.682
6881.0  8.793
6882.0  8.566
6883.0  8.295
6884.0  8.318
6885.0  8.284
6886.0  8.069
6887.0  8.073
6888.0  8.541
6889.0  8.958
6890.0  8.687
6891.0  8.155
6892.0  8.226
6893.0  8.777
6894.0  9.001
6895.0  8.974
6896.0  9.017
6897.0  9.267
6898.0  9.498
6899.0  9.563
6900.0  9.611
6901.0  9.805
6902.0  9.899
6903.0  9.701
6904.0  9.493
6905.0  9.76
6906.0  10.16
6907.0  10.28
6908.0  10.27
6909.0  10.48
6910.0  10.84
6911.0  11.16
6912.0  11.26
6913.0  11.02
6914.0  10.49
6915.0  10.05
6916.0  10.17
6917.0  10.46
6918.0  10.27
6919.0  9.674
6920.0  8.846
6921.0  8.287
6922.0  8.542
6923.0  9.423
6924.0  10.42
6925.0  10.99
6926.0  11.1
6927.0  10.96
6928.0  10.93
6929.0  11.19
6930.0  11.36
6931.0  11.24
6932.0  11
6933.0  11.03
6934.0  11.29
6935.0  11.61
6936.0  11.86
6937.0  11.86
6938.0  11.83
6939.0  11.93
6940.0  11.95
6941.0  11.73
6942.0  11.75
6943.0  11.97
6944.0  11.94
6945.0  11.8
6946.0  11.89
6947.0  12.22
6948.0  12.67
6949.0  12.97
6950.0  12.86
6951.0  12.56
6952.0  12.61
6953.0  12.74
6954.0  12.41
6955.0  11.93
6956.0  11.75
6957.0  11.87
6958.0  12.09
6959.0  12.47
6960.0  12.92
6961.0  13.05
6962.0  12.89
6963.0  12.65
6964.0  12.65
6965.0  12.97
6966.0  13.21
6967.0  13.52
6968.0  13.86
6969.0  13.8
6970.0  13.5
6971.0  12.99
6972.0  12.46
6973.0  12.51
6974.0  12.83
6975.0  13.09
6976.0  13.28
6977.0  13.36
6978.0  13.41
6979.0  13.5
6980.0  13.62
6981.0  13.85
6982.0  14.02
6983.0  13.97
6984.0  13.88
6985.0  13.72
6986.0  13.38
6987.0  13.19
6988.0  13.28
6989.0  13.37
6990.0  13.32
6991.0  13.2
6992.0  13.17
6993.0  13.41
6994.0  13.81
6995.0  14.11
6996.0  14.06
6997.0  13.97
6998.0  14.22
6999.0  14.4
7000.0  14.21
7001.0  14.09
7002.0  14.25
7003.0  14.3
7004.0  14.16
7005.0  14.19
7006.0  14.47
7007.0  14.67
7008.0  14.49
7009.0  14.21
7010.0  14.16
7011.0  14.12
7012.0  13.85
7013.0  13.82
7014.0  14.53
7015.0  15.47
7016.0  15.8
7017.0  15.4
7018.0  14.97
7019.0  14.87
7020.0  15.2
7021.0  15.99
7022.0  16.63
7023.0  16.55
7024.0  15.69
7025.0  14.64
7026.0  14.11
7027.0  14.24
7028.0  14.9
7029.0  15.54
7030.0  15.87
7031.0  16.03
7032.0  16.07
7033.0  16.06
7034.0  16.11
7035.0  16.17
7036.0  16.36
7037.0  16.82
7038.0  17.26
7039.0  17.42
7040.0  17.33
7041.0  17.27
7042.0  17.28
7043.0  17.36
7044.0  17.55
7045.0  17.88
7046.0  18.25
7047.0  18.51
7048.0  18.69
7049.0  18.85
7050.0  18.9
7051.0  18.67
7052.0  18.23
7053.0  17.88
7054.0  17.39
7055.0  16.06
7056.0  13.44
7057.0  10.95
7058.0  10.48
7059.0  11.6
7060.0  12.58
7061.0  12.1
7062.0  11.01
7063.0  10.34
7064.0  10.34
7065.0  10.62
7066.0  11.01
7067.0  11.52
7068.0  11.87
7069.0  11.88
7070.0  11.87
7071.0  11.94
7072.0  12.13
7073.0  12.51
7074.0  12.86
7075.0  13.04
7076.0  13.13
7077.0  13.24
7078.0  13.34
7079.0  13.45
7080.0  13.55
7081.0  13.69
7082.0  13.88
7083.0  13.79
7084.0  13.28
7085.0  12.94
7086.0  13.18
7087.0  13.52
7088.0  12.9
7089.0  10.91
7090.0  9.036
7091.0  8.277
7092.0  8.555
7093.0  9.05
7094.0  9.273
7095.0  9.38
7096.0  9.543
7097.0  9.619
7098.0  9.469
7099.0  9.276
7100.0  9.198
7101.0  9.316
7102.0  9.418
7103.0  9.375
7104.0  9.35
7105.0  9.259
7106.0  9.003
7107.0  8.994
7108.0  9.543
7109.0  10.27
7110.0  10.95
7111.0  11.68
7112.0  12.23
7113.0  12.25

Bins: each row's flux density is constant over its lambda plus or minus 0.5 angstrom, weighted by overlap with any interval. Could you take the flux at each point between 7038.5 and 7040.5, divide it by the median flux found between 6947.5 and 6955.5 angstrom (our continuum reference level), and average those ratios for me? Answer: 1.37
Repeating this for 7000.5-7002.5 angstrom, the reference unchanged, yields 1.12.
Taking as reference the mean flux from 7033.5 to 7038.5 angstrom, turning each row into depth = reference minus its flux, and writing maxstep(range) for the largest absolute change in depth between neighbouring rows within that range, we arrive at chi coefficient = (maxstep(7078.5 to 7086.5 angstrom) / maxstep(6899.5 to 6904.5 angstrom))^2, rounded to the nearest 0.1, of 6.0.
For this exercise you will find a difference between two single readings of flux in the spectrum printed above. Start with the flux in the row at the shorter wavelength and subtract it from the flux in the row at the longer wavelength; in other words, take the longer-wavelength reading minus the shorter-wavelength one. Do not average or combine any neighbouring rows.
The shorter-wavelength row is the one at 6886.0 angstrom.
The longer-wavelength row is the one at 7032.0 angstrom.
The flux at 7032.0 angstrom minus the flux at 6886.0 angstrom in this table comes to 8.0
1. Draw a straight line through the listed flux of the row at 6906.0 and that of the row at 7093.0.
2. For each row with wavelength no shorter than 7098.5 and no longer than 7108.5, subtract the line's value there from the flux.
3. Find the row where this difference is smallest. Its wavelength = 7107.0 angstrom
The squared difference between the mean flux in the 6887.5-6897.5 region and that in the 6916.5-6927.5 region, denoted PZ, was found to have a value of 1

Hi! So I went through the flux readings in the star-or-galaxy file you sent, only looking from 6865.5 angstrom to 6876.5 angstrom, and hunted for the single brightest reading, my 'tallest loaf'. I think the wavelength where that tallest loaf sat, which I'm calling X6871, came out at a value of 6876.0 angstrom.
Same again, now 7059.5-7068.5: 7060.0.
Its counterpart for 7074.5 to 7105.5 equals 7082.0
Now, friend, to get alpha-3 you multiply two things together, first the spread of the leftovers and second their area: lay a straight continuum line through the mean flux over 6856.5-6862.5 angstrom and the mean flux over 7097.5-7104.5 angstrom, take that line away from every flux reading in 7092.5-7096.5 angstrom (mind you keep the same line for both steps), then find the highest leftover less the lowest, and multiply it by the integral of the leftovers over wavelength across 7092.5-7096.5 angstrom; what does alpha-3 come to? 0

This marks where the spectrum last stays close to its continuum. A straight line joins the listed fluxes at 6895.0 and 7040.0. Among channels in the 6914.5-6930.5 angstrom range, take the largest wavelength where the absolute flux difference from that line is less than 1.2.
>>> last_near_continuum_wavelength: 6930.0 angstrom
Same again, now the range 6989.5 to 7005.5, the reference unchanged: 7005.0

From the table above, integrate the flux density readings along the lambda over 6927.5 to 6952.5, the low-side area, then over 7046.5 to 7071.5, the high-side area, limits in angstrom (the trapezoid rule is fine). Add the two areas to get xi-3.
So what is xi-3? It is 643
